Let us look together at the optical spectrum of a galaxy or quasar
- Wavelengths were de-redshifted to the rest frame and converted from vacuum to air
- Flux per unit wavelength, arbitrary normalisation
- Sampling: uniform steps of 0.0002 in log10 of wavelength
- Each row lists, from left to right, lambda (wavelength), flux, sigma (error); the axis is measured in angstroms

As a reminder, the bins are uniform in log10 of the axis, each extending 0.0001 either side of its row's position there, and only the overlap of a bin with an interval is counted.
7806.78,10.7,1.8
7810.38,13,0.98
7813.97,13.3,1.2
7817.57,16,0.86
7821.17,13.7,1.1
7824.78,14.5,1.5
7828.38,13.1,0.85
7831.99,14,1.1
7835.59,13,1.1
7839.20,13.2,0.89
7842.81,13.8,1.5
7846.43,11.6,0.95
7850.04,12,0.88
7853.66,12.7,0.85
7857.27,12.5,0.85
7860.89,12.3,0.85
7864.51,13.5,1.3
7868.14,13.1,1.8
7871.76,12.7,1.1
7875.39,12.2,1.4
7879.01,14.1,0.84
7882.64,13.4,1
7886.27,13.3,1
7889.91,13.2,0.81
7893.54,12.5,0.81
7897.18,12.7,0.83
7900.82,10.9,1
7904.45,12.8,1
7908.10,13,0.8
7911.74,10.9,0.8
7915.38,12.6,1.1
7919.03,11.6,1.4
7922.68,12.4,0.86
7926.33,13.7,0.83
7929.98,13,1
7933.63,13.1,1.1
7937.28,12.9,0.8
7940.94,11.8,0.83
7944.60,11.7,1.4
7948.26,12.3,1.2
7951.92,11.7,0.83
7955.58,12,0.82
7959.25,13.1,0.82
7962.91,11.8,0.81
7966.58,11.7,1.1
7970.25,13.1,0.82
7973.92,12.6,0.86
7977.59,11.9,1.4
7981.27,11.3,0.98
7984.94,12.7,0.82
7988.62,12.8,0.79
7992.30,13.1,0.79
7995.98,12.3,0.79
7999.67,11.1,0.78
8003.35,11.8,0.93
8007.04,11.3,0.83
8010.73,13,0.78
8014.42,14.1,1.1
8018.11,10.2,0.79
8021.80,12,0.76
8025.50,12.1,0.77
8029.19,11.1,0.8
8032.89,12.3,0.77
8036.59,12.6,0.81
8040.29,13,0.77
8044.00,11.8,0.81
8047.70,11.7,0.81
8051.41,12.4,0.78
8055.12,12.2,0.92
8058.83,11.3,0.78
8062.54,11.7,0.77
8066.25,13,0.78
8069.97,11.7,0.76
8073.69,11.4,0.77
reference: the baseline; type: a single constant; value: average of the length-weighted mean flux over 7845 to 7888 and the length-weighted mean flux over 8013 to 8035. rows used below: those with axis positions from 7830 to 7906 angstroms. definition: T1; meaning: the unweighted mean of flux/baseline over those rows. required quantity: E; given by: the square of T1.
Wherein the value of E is 1.08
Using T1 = 1.04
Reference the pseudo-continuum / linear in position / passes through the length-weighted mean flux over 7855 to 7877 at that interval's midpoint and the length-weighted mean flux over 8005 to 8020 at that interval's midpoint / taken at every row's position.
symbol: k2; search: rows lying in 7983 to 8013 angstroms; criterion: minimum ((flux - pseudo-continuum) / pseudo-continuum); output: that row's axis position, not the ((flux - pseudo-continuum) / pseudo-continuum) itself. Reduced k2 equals 7999.67 angstroms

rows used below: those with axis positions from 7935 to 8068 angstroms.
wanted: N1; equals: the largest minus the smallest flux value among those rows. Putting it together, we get 3.9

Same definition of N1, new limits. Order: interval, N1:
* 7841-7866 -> 2.2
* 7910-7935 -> 2.8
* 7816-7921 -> 5.1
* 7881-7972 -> 2.8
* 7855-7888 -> 1.9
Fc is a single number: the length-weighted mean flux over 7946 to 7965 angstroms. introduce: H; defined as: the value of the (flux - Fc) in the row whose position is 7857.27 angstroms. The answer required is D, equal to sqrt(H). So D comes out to 0.6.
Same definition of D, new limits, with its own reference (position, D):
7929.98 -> 0.9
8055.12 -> 0.2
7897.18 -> 0.7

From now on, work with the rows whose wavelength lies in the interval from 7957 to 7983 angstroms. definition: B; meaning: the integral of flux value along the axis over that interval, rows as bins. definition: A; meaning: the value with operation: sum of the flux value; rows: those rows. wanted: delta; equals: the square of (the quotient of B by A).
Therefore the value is 13.8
